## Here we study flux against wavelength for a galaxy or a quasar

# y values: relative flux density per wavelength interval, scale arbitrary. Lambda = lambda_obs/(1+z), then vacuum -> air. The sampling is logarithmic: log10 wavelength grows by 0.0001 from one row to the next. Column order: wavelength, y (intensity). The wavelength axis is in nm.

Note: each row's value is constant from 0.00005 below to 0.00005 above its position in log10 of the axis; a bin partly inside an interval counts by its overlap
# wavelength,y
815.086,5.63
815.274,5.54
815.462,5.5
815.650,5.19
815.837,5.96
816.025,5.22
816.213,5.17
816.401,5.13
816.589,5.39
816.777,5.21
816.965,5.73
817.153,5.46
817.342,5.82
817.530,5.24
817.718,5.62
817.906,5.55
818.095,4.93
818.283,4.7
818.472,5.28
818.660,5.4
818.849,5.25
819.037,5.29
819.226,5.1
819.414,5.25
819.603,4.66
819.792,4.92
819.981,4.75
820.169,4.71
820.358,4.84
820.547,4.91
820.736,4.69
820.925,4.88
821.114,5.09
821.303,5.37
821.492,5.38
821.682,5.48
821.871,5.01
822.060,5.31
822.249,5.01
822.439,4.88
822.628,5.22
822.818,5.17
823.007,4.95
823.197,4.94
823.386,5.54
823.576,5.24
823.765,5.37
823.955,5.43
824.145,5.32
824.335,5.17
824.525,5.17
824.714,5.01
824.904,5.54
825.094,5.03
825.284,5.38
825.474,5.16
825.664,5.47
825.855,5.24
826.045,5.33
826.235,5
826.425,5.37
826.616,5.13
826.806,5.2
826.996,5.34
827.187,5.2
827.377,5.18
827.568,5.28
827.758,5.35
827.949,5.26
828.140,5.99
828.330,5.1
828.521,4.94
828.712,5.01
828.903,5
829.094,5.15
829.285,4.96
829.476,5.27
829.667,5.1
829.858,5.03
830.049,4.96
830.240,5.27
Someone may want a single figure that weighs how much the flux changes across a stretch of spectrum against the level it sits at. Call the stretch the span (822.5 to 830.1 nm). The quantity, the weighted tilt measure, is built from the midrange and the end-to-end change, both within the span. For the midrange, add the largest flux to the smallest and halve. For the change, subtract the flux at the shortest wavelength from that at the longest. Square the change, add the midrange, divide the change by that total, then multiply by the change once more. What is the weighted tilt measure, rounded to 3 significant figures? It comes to 0.0122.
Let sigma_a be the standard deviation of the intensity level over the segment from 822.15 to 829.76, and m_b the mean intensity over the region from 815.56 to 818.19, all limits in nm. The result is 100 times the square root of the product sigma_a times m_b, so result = 107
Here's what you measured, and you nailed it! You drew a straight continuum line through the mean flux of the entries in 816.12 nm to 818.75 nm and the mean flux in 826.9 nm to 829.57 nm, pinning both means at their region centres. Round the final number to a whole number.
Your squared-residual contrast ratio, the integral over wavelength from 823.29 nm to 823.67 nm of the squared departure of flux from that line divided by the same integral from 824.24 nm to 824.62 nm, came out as 5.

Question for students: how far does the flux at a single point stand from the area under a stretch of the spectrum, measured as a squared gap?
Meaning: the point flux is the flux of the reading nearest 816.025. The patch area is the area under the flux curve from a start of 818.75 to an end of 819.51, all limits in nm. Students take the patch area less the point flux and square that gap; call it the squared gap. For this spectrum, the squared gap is 1.6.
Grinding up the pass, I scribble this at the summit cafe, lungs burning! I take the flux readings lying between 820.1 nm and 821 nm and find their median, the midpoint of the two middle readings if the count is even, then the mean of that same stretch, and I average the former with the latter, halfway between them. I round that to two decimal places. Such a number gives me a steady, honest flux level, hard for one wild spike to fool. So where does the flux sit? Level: 4.82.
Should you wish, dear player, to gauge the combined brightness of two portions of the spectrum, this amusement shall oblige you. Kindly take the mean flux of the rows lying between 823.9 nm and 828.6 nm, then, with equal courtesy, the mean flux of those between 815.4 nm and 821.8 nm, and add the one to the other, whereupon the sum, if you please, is 10.5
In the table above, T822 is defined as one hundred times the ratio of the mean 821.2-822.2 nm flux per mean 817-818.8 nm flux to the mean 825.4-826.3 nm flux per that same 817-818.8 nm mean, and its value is 101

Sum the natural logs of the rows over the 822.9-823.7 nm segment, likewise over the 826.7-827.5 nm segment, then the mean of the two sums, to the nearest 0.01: 6.59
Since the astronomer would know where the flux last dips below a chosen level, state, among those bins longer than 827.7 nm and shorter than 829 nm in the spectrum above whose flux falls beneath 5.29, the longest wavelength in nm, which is 828.903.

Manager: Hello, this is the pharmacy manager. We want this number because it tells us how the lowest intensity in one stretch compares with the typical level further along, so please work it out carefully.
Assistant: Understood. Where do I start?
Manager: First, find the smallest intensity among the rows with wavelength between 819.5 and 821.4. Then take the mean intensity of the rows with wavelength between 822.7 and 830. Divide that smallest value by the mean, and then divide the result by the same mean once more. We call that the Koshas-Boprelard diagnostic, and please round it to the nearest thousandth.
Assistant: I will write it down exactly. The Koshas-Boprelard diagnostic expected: 0.171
